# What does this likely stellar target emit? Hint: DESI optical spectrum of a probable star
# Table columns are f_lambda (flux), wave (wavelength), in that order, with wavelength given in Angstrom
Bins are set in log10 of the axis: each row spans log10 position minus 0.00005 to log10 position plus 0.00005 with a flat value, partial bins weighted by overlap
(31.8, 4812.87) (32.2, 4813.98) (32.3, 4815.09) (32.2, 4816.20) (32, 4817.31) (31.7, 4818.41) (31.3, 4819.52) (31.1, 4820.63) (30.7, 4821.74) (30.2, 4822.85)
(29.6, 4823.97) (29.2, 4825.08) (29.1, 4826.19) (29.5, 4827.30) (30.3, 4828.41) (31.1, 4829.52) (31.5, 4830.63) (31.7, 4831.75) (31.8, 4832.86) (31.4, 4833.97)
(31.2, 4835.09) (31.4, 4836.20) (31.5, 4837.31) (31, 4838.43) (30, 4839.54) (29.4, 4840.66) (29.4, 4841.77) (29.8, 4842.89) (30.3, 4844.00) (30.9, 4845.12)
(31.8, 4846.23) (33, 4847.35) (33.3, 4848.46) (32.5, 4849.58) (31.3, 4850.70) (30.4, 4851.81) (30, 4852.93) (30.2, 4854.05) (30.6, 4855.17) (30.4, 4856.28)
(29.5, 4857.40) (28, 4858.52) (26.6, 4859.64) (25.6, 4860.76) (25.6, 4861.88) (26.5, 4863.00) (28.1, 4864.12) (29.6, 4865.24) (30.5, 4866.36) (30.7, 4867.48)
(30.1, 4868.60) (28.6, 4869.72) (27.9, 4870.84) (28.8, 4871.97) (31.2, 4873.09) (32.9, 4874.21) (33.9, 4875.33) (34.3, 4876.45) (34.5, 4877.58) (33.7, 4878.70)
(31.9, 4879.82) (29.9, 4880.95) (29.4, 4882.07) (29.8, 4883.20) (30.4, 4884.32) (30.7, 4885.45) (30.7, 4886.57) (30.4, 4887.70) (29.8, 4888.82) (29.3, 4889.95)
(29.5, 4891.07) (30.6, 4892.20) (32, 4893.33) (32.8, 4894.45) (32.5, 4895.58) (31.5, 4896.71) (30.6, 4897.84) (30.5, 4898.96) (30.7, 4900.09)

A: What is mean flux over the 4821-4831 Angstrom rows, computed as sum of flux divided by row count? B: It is 30.1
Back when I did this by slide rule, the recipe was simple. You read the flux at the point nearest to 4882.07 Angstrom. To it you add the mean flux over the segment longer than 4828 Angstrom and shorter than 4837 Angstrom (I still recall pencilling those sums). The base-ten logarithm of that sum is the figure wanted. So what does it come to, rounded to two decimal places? 1.78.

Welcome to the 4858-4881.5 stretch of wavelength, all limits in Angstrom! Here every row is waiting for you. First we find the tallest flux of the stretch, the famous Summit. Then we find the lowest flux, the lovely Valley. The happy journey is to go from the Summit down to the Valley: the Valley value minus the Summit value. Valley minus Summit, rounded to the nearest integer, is -9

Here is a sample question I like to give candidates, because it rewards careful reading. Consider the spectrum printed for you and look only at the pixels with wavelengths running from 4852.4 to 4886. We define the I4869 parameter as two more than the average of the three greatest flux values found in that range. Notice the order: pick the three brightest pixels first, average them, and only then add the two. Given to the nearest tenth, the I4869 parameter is 36.2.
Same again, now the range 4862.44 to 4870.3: 32.4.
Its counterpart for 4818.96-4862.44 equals 34.9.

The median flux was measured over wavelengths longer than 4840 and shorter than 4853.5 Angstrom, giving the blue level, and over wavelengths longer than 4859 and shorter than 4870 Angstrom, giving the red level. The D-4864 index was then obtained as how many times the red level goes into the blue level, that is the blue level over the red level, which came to 1.08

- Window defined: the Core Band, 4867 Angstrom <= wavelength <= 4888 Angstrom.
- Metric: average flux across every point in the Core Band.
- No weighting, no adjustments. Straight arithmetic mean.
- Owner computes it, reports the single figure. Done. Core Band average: 31.0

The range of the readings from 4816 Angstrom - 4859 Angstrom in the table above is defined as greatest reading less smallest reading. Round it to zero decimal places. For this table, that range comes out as 5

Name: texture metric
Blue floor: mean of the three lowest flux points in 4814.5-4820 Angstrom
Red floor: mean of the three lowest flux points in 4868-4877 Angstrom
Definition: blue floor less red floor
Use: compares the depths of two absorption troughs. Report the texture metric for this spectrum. 3.2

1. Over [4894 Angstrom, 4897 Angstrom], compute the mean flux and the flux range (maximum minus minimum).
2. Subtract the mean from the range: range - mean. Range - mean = -31.0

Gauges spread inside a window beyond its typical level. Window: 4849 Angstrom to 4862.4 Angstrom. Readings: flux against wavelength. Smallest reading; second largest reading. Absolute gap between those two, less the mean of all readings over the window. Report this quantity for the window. -23.5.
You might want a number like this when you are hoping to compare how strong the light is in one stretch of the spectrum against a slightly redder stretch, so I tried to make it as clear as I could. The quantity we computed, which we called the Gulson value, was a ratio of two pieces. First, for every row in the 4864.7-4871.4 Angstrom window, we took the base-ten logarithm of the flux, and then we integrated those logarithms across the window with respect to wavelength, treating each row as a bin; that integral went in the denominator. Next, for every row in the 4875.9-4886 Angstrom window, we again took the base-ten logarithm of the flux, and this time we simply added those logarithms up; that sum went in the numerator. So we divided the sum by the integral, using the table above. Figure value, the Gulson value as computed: 1.4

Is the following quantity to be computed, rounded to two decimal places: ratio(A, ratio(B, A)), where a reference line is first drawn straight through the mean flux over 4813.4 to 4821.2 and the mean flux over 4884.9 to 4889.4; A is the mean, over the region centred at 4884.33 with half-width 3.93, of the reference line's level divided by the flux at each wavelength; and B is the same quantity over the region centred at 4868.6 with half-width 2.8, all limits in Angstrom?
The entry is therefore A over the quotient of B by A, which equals 0.98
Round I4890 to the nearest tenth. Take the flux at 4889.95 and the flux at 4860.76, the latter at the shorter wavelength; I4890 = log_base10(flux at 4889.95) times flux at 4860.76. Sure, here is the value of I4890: 37.6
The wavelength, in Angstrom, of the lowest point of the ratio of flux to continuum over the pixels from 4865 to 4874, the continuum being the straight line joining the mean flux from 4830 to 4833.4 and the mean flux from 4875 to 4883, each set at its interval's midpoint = 4870.84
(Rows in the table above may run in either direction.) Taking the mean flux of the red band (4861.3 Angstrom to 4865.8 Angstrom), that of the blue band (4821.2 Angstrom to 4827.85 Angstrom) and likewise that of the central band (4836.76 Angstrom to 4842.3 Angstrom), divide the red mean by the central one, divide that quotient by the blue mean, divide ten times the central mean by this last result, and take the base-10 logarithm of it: 3.996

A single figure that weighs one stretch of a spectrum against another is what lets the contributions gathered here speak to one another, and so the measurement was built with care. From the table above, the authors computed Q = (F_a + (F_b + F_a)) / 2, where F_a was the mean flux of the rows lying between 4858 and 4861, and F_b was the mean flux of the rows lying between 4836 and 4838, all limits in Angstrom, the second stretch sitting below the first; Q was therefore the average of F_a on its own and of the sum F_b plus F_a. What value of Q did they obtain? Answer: 42.5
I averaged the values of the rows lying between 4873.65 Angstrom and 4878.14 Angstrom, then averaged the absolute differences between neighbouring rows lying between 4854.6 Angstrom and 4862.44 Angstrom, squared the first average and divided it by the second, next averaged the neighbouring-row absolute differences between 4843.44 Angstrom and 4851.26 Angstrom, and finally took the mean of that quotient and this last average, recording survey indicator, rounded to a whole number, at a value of 690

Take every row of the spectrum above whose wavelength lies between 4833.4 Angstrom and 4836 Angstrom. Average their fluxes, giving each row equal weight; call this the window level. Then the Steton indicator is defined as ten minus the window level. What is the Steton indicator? -21.3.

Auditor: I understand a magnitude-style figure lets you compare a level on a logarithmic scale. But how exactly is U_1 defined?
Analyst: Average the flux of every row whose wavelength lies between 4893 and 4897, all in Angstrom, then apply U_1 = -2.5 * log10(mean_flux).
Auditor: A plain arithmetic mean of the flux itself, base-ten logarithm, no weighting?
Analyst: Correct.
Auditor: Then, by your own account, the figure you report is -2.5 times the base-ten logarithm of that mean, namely -3.77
